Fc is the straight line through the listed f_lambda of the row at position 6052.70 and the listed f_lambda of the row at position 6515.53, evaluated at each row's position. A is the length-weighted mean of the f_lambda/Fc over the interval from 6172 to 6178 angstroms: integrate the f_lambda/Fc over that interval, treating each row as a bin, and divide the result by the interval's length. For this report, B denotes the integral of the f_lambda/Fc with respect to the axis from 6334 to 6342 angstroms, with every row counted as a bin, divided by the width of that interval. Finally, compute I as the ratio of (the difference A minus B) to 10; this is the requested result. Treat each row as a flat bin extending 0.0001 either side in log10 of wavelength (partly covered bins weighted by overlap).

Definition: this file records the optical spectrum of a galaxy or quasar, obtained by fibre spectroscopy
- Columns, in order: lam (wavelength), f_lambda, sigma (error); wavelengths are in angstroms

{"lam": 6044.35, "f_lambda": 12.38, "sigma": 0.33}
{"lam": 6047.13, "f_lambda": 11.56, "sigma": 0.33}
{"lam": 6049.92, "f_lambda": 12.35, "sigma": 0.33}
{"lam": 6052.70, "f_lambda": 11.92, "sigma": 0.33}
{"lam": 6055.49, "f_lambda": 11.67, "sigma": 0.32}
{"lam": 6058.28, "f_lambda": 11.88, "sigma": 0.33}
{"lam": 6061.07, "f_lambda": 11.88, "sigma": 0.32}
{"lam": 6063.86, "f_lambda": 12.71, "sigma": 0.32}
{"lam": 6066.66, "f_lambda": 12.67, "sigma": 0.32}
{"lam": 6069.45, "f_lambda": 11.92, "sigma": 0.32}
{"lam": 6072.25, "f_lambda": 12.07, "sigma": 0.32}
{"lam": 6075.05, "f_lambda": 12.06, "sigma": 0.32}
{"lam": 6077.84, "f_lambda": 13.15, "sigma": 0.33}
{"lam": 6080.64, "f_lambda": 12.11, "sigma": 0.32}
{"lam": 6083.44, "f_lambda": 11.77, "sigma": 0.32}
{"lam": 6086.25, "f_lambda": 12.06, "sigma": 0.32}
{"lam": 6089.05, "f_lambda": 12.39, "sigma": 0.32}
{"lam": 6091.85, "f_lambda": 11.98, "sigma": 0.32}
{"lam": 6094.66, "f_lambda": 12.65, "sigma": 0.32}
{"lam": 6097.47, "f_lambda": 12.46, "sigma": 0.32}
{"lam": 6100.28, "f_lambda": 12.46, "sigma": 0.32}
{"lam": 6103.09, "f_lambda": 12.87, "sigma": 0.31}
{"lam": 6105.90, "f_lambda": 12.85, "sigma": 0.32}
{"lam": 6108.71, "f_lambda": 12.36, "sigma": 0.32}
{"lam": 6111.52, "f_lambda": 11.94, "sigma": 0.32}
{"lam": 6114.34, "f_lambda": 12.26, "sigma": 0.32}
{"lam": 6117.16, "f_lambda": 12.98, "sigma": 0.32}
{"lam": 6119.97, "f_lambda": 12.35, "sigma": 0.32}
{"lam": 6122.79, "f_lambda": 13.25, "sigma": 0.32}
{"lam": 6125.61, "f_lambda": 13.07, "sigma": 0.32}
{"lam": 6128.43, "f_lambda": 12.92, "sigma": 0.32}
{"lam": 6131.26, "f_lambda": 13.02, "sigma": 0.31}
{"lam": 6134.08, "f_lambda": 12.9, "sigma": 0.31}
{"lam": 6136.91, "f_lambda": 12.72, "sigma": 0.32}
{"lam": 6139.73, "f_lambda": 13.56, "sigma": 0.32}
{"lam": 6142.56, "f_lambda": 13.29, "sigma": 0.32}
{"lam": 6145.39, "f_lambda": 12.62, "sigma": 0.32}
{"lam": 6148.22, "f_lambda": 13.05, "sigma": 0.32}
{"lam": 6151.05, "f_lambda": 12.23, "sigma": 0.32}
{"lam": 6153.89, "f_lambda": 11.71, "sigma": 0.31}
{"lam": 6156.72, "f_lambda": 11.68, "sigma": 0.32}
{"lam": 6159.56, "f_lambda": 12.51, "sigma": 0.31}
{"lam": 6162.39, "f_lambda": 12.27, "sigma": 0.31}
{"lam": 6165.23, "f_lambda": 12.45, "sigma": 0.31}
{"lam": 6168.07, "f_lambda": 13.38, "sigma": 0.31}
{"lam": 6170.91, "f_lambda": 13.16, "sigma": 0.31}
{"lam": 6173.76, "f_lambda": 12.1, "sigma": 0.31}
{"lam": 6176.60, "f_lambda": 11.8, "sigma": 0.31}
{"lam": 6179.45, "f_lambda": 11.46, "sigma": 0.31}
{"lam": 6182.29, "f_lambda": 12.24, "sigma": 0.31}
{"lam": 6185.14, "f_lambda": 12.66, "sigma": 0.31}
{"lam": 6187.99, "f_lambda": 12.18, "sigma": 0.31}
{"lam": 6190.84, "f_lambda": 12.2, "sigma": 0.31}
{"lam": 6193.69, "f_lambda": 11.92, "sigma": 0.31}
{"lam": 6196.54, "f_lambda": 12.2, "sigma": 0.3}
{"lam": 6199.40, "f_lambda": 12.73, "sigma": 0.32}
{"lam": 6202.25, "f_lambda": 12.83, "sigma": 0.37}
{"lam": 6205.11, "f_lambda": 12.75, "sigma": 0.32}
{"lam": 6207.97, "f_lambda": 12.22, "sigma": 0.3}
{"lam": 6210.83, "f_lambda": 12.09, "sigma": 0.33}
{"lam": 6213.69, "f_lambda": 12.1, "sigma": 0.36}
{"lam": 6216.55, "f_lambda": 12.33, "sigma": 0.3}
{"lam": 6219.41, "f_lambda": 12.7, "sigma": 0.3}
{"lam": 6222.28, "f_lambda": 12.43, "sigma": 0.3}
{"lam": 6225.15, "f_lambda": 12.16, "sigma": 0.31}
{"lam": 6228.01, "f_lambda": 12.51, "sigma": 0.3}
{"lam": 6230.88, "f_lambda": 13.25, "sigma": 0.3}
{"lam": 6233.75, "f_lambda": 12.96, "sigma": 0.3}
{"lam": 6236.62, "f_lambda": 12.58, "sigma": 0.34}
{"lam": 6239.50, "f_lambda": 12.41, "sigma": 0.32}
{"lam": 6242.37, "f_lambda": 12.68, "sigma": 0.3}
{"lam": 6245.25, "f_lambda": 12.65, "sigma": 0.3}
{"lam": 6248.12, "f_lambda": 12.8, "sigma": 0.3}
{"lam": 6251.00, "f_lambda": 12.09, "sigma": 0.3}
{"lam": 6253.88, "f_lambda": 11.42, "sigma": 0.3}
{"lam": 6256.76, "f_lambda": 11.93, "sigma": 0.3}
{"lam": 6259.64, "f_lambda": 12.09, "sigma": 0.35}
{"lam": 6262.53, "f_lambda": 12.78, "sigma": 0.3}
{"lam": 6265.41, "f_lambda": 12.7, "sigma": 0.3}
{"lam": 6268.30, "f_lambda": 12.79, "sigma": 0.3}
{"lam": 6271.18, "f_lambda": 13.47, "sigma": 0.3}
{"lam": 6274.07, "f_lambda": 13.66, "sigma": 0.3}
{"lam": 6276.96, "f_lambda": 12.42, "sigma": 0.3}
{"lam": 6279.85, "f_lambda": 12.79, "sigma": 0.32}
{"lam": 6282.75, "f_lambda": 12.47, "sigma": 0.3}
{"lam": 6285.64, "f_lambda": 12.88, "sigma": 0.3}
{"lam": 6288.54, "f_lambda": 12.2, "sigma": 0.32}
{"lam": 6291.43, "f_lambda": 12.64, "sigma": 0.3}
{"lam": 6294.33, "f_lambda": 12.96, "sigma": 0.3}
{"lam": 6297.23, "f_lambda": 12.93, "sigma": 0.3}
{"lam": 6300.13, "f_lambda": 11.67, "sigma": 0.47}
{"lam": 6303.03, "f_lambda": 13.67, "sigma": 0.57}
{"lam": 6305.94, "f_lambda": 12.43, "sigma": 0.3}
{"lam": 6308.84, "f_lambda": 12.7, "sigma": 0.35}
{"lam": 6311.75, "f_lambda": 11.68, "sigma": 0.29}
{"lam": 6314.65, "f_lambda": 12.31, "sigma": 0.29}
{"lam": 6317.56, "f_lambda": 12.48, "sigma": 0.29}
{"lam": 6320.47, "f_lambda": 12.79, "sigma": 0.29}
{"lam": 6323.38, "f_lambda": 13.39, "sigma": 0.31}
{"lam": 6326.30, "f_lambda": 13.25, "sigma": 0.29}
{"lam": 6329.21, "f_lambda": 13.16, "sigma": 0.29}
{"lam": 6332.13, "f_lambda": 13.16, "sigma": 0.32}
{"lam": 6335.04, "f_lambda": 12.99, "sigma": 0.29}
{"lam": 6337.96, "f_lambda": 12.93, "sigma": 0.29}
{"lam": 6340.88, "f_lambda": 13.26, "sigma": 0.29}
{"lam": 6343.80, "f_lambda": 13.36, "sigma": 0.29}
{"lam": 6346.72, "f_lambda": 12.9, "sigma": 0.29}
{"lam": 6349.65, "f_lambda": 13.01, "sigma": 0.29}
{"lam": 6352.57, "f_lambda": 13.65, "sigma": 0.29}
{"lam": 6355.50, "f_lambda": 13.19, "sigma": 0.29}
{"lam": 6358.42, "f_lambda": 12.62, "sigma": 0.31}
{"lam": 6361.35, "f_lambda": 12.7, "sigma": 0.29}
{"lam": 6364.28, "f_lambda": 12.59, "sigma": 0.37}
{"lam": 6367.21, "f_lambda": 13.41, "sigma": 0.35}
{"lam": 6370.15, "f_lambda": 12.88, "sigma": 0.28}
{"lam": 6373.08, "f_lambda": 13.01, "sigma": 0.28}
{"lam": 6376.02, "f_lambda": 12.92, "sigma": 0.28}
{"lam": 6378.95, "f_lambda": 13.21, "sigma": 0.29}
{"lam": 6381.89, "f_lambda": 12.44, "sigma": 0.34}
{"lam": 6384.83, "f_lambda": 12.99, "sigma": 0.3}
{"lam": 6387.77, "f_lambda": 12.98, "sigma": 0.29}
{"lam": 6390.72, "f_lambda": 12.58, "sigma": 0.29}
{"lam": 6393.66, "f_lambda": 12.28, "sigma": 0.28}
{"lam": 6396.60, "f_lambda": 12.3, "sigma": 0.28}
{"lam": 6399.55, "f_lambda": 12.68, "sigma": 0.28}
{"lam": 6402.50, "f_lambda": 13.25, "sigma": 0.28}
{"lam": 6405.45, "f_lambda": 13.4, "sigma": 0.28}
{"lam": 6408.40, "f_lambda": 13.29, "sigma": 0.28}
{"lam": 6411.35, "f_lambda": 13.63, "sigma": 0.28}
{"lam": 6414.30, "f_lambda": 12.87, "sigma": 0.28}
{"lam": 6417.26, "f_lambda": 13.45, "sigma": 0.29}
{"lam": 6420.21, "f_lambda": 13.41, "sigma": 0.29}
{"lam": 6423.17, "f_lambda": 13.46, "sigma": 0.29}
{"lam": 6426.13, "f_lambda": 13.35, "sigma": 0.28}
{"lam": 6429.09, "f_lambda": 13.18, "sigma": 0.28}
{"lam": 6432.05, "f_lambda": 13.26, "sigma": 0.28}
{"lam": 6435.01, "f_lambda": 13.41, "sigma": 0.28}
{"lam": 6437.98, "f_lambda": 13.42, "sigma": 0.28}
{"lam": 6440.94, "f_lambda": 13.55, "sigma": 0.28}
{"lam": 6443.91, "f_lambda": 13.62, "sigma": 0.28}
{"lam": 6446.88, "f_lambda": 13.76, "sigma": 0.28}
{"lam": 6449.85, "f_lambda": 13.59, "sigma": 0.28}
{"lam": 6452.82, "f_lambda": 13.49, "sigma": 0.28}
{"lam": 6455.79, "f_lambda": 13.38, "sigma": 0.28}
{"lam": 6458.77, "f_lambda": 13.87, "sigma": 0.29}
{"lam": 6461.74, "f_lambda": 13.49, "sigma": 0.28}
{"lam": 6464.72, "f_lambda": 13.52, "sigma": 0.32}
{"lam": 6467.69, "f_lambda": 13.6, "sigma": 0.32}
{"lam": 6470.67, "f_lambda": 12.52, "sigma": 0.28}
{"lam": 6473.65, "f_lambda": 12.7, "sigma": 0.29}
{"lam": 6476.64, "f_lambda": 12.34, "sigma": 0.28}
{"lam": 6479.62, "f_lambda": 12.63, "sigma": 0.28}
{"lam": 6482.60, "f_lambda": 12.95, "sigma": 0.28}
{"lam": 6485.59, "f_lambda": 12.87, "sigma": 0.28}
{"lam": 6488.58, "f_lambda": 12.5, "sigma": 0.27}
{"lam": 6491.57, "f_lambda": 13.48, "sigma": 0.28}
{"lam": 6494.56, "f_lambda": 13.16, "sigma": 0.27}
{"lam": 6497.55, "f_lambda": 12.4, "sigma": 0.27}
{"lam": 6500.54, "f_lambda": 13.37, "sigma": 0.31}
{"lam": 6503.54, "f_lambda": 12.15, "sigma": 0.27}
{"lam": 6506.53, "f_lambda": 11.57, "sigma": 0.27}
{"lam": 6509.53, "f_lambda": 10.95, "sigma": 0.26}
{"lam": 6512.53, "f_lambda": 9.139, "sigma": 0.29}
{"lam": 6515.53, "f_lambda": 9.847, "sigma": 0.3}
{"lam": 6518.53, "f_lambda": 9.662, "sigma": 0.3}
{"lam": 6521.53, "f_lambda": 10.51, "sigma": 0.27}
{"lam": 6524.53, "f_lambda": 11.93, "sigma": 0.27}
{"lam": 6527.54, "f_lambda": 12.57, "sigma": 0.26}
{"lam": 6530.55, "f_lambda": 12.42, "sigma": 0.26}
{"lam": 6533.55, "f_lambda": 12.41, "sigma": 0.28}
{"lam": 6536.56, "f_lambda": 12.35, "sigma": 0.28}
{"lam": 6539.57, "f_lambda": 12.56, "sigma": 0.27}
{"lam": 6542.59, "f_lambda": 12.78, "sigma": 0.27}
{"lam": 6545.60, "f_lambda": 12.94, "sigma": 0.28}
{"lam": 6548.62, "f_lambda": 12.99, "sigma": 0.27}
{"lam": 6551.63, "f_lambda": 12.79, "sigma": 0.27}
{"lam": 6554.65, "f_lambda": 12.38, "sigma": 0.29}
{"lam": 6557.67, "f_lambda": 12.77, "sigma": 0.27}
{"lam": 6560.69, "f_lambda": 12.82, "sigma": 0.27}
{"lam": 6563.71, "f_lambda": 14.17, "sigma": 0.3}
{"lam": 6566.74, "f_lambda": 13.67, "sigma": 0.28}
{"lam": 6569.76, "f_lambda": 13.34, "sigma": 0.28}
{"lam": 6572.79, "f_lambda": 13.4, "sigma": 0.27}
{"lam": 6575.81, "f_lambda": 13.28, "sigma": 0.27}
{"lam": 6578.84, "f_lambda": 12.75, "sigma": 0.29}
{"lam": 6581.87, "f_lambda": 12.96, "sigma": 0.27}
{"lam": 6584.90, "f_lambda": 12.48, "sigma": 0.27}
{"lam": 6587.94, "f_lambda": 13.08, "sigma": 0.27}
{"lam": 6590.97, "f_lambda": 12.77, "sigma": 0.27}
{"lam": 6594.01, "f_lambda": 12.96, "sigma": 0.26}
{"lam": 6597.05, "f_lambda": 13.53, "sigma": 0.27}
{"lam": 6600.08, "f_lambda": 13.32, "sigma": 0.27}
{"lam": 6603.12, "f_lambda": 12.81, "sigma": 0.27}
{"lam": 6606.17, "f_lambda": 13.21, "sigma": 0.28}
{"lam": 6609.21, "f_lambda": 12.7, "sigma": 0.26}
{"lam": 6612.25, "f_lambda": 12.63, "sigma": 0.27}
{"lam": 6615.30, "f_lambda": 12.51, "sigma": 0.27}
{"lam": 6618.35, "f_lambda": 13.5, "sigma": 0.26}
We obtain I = -0.017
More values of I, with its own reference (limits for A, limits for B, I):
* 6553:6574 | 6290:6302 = 0.021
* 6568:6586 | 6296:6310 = 0.019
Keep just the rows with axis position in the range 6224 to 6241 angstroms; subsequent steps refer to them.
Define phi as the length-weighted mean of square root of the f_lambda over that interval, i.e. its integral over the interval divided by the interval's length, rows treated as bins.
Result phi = 3.56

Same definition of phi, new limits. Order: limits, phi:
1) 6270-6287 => 3.60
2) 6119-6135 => 3.60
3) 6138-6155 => 3.57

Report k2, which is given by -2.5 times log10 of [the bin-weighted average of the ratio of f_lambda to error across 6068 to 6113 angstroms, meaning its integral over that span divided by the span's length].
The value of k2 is -3.96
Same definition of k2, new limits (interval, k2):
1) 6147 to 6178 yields -4.00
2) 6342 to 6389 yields -4.09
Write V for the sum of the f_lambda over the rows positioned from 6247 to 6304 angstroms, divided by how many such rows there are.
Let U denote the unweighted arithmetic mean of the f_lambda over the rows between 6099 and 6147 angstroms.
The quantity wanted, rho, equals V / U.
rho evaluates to 0.987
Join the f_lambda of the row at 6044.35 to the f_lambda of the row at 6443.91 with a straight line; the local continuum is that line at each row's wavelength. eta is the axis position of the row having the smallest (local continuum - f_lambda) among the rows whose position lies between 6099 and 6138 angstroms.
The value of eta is 6122.79 angstroms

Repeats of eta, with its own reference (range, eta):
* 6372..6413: 6411.35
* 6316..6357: 6352.57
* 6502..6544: 6542.59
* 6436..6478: 6458.77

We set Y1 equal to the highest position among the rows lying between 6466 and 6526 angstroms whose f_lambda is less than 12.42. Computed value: 6524.53 angstroms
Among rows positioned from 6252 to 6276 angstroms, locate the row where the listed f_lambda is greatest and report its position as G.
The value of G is 6274.07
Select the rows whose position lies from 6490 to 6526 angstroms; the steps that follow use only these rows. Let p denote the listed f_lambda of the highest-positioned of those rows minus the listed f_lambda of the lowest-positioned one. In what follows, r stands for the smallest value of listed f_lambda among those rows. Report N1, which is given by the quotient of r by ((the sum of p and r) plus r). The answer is 0.546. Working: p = -1.55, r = 9.139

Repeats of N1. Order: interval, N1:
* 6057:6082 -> 0.495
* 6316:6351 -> 0.490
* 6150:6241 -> 0.496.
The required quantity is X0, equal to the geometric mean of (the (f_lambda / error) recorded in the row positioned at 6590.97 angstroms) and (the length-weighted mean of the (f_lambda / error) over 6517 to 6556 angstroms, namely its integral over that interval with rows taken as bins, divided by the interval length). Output 46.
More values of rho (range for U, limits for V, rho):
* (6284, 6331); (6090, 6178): 0.993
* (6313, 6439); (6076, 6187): 0.961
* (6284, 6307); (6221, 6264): 0.982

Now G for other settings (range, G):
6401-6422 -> 6411.35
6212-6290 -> 6274.07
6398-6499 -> 6458.77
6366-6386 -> 6367.21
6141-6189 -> 6168.07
